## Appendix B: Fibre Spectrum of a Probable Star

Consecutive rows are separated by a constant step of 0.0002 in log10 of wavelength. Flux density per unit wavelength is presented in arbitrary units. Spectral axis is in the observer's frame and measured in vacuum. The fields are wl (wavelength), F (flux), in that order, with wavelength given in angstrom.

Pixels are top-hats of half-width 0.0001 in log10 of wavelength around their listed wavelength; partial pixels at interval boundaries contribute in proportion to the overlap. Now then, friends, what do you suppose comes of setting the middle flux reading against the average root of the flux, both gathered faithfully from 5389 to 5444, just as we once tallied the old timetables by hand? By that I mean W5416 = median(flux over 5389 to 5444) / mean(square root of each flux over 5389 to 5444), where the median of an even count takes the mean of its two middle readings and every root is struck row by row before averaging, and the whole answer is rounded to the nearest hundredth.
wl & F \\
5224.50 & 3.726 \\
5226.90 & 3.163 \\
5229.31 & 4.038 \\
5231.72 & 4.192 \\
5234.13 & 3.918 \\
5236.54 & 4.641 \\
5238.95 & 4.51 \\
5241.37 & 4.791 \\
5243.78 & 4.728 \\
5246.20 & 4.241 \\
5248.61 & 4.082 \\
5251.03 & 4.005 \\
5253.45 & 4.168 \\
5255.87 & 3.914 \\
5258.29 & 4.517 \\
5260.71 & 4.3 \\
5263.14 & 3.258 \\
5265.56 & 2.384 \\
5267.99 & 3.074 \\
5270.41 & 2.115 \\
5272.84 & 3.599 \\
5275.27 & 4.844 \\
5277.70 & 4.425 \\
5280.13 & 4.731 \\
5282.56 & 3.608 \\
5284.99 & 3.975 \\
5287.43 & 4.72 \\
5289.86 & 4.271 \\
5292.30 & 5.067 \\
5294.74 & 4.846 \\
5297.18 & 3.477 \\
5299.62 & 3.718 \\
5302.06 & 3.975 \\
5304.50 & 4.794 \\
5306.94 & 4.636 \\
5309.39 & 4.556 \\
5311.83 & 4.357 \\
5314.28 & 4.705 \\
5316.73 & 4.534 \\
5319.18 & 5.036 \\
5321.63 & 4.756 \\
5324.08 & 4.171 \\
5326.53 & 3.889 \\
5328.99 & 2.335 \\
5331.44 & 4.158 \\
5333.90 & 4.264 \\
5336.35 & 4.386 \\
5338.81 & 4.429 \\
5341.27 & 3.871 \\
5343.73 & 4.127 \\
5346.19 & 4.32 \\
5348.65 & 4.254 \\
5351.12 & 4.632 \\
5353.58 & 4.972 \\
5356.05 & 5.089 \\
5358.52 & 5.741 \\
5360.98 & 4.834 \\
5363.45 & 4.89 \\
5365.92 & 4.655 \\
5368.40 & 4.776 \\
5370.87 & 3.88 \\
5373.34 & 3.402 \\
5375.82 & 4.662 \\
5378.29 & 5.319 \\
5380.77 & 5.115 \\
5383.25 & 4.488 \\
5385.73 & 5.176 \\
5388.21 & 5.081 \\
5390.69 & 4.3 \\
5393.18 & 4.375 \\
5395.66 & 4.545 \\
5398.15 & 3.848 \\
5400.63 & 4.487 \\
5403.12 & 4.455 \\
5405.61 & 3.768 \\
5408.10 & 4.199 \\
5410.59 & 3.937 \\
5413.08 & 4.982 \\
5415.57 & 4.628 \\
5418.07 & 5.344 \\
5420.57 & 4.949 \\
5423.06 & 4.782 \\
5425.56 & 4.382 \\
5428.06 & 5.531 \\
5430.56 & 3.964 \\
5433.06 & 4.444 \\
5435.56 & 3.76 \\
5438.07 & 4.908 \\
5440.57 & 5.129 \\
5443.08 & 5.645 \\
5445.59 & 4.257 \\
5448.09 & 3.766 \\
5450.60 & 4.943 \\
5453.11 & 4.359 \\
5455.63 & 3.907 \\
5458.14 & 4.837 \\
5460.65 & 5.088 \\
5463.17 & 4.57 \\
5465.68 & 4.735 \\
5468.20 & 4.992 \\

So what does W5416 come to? 2.10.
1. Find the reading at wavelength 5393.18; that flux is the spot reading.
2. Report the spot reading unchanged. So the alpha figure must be 4.375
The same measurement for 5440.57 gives 5.129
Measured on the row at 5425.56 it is 4.382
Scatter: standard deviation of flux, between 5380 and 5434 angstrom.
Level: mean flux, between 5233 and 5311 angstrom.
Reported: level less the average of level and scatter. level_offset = 1.82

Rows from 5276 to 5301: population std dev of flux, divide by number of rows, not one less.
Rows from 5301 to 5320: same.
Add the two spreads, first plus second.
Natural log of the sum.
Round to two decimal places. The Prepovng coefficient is -0.19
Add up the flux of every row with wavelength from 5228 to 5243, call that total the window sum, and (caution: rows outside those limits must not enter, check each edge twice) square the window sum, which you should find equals 681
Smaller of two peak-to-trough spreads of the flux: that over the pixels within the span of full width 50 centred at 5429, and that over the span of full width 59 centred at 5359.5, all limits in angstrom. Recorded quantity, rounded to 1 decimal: 1.9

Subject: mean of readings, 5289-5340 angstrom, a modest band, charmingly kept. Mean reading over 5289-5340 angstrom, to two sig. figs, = 4.3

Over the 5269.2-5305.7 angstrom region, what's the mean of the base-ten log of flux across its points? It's 0.609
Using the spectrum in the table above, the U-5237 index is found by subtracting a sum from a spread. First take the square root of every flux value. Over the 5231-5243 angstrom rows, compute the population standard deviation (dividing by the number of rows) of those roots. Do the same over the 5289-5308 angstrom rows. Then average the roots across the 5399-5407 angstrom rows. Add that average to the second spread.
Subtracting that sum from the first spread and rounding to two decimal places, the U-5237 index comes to -2.11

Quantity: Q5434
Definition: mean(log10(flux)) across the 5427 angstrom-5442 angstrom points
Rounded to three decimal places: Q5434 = 0.661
